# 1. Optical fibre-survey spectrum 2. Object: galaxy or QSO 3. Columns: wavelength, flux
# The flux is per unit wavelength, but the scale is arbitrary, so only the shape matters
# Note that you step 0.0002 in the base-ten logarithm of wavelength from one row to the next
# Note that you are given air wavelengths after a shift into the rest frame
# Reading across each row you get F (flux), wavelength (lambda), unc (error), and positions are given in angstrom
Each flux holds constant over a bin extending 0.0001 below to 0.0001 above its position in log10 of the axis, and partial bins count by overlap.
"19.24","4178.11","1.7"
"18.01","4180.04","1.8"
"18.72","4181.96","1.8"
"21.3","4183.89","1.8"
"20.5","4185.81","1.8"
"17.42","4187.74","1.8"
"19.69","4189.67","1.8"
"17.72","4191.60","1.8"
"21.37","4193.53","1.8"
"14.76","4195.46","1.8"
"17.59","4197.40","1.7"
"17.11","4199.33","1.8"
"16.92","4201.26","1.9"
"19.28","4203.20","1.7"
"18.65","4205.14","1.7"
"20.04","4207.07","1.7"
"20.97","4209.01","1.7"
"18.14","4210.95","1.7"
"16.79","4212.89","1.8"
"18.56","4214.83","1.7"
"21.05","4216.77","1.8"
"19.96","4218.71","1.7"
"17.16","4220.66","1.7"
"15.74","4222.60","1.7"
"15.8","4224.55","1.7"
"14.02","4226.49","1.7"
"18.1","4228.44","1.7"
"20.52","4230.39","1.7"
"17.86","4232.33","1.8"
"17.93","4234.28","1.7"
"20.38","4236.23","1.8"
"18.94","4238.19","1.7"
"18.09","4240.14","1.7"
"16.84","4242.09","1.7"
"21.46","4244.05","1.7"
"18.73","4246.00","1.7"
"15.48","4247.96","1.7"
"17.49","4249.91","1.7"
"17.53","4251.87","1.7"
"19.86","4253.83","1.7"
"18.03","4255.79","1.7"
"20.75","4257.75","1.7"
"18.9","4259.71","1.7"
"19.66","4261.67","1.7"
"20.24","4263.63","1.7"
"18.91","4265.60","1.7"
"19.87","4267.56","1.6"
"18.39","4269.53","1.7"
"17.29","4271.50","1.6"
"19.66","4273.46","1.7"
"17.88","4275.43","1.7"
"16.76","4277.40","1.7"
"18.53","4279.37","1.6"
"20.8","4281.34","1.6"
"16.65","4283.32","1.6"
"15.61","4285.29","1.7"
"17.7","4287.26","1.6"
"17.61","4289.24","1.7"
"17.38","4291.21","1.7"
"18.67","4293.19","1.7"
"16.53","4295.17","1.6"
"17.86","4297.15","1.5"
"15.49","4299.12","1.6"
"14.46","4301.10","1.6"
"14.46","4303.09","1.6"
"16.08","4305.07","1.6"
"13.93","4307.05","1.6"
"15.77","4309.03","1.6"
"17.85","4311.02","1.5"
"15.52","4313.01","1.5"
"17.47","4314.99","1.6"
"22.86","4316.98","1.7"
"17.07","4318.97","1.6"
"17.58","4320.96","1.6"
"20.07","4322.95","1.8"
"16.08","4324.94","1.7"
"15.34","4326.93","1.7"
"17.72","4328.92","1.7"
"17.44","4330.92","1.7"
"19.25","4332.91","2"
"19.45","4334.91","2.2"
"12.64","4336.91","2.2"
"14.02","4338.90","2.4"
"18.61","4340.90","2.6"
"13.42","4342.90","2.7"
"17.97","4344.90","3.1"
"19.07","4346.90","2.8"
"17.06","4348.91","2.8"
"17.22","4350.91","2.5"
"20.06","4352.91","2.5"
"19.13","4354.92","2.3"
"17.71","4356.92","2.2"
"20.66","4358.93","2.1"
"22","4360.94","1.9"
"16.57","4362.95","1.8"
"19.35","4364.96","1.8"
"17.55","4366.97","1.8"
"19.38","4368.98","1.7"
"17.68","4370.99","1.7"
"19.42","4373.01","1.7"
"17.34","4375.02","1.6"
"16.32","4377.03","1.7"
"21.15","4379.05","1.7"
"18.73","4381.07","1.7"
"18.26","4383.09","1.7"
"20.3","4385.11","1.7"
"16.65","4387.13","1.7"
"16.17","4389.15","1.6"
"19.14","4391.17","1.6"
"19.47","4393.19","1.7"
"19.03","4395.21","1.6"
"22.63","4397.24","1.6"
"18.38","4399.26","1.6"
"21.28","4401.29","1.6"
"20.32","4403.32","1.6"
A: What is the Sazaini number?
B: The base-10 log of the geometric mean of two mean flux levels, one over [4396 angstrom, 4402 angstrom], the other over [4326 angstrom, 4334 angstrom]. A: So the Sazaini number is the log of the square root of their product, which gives 1.28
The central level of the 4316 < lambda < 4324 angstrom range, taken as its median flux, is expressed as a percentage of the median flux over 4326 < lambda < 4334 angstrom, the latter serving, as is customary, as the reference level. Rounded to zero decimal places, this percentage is 107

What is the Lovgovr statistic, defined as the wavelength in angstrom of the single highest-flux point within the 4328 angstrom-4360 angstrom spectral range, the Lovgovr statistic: 4358.93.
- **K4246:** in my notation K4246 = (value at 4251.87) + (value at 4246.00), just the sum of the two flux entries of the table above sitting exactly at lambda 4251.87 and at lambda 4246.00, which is 36.3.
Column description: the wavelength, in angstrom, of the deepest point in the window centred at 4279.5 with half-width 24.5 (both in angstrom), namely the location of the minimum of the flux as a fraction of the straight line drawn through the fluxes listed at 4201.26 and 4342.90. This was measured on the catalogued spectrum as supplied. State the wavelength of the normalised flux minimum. 4301.10 angstrom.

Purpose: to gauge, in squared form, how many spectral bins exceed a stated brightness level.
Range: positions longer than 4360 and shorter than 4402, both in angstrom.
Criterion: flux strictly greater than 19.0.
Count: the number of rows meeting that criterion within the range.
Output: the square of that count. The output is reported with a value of 121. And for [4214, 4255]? 36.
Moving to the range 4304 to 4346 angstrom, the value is 16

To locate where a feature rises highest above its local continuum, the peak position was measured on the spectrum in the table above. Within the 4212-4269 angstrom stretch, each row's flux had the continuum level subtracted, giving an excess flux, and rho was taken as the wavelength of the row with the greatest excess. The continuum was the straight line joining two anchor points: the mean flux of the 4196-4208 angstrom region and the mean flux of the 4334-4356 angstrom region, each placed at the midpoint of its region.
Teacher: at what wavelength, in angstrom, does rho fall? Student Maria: 4244.05 angstrom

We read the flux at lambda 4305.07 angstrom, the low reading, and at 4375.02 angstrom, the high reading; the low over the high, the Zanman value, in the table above 0.93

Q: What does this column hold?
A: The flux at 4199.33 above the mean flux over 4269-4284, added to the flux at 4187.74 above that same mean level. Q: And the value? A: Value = -2.0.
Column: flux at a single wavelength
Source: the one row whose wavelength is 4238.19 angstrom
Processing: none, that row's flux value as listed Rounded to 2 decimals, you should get 18.94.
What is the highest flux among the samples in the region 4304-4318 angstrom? 22.86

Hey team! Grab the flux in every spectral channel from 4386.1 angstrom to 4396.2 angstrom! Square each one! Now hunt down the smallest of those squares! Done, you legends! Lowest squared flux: 261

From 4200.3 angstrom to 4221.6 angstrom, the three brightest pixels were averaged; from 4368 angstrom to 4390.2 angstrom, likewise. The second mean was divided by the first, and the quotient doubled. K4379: 1.96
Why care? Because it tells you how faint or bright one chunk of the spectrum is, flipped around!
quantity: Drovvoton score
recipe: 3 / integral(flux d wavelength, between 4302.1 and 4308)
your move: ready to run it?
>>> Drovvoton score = 0.034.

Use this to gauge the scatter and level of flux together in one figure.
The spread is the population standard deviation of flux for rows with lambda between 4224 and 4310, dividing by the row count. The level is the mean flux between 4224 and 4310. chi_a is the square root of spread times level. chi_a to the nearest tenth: 5.8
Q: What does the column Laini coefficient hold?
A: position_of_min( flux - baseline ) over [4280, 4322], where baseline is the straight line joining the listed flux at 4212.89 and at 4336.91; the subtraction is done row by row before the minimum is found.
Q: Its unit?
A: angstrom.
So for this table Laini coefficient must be 4307.05 angstrom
